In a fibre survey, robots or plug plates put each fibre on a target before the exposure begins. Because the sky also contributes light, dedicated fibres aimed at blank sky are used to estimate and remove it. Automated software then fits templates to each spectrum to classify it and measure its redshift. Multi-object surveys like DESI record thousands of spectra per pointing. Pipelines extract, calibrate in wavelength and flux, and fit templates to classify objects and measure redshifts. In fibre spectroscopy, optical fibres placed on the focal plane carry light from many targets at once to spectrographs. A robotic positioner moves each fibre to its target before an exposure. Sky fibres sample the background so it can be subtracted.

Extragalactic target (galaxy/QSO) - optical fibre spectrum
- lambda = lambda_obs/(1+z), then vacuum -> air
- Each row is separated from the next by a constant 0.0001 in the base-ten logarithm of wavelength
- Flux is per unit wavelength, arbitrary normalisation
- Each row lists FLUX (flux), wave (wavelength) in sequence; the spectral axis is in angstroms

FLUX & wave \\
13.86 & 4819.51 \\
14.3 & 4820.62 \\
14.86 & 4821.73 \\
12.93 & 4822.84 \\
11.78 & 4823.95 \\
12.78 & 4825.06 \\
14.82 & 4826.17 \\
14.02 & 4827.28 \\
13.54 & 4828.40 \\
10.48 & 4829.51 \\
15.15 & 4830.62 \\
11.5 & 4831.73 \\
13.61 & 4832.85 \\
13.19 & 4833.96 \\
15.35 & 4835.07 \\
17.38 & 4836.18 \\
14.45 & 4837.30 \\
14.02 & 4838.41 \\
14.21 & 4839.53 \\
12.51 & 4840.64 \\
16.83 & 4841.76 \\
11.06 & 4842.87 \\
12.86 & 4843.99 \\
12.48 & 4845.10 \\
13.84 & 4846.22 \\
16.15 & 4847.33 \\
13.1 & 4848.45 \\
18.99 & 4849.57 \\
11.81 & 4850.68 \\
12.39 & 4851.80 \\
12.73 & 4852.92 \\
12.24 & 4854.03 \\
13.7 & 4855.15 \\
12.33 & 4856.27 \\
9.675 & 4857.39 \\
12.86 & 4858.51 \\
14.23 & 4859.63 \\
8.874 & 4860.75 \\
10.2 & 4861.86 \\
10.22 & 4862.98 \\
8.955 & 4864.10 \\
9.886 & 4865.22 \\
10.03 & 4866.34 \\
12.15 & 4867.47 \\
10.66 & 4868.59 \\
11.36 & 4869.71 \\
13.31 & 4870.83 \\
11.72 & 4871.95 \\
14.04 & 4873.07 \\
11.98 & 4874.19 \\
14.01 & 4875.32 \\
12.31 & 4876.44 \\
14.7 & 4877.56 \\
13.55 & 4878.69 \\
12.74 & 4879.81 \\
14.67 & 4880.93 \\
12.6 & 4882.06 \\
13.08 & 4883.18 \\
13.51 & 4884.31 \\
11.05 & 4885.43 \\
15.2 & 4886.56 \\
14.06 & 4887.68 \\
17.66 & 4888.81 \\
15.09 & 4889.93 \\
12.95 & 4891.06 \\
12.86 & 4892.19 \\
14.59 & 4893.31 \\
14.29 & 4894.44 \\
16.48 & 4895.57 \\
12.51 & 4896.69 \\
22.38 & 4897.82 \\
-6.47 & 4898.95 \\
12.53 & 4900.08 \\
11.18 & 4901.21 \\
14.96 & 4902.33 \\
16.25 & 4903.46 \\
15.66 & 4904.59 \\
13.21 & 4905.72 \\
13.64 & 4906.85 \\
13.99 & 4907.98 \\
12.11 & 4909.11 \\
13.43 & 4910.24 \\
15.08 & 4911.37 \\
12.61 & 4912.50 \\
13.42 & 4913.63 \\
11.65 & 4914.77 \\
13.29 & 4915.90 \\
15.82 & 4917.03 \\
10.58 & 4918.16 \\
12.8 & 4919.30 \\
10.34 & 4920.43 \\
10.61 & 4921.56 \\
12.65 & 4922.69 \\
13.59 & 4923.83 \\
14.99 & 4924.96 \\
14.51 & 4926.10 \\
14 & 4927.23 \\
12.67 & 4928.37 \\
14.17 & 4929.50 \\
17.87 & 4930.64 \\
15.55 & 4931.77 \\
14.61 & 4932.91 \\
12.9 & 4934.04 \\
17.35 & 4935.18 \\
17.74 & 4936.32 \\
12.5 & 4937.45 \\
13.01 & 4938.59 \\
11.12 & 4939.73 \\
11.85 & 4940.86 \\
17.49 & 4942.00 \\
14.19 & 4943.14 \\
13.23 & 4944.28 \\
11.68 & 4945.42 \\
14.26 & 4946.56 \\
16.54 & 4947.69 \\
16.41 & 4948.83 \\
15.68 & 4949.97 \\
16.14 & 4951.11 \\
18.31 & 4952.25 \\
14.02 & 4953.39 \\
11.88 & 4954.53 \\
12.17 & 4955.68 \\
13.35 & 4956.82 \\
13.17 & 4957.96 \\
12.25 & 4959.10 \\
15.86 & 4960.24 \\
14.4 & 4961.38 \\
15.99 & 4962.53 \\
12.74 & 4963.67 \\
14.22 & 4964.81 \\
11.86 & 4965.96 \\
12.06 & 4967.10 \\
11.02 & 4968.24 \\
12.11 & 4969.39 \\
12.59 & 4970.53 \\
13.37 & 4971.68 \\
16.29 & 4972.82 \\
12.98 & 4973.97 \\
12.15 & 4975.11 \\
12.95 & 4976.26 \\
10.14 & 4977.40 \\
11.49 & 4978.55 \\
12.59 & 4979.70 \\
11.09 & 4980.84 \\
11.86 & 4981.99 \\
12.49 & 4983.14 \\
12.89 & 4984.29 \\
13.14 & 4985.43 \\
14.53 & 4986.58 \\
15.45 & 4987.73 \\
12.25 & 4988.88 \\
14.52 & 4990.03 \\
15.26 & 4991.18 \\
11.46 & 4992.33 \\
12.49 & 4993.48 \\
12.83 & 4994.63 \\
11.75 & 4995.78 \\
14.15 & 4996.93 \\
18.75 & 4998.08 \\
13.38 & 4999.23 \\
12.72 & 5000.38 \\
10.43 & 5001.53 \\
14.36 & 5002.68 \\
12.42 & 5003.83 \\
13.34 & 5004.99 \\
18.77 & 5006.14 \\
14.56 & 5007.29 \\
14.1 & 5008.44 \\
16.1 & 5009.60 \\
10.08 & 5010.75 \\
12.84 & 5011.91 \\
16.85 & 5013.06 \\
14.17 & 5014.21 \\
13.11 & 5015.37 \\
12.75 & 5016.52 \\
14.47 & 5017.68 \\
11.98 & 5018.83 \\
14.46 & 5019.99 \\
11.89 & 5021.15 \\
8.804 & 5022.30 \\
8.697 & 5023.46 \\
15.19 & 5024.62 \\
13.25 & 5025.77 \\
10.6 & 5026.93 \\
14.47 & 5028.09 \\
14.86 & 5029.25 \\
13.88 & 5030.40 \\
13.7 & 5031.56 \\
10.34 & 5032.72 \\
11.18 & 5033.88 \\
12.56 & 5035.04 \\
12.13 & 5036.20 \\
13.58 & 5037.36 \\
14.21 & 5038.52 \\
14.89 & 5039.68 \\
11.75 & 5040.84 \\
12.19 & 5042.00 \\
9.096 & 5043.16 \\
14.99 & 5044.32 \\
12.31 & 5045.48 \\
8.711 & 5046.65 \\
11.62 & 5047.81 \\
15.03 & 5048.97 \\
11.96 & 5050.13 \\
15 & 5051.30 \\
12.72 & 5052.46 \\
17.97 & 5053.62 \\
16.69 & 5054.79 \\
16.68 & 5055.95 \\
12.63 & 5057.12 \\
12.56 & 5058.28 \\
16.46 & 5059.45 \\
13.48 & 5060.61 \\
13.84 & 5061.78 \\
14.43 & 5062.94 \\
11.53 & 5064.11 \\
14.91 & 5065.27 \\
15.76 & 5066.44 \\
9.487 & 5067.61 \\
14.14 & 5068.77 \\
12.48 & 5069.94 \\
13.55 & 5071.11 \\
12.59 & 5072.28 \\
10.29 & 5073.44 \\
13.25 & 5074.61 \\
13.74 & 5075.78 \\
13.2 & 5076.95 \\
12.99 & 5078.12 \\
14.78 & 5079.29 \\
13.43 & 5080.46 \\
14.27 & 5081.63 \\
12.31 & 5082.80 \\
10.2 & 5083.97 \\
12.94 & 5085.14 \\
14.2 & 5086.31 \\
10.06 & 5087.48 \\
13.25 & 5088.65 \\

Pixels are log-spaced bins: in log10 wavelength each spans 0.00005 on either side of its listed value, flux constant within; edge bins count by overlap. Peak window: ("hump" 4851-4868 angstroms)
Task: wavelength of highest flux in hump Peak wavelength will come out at 4859.63 angstroms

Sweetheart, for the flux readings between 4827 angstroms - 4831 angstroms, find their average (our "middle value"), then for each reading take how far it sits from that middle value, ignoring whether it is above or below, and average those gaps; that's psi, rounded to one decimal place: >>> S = 1.4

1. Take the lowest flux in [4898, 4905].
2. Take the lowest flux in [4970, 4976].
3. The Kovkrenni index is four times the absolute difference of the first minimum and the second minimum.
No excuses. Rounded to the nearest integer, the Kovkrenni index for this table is 74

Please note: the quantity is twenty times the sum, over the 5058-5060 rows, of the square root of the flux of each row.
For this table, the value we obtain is 152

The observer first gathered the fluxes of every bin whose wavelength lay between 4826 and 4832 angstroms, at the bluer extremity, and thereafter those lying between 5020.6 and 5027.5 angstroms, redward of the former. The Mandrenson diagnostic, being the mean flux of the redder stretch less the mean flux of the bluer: -1.8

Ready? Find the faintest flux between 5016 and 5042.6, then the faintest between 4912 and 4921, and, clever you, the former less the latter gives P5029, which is -1.6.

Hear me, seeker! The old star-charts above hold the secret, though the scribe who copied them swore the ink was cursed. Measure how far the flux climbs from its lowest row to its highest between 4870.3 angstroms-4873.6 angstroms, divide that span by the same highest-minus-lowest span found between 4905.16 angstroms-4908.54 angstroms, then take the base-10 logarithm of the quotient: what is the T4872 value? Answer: 0.5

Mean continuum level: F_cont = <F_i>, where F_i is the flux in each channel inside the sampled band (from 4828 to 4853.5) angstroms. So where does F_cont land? 13.8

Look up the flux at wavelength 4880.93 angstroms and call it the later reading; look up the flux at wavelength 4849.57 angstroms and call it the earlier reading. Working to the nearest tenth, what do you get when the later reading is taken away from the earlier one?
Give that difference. 4.3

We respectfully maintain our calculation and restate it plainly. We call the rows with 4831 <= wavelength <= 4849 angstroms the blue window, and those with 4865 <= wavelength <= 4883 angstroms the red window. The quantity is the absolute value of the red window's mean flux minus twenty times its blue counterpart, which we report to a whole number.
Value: 266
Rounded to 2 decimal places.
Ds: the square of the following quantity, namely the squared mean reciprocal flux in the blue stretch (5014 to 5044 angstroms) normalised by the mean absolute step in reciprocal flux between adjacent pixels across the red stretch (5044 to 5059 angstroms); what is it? 0.18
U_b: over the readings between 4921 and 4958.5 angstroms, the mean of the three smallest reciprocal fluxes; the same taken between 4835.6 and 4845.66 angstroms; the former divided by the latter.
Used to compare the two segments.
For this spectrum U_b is 0.90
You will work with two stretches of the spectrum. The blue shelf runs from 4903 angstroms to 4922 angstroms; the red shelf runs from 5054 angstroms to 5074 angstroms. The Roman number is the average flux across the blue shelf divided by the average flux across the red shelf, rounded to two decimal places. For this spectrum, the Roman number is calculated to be 0.97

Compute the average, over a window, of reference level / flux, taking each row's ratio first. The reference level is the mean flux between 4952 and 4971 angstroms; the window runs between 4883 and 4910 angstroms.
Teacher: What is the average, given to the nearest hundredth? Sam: 0.83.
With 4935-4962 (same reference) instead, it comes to 0.95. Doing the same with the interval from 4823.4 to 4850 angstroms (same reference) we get 0.98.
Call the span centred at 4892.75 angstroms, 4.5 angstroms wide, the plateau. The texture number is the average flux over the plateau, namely 13.7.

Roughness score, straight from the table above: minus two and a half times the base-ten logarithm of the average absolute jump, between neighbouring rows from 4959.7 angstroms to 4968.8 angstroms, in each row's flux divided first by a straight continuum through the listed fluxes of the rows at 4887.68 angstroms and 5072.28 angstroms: 2.3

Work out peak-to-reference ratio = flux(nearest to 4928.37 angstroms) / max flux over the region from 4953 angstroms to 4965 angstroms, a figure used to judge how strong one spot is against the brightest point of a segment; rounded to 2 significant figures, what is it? 0.79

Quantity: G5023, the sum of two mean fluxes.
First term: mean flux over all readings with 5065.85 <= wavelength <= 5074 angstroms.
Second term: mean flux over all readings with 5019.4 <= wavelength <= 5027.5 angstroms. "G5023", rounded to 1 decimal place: 24.5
